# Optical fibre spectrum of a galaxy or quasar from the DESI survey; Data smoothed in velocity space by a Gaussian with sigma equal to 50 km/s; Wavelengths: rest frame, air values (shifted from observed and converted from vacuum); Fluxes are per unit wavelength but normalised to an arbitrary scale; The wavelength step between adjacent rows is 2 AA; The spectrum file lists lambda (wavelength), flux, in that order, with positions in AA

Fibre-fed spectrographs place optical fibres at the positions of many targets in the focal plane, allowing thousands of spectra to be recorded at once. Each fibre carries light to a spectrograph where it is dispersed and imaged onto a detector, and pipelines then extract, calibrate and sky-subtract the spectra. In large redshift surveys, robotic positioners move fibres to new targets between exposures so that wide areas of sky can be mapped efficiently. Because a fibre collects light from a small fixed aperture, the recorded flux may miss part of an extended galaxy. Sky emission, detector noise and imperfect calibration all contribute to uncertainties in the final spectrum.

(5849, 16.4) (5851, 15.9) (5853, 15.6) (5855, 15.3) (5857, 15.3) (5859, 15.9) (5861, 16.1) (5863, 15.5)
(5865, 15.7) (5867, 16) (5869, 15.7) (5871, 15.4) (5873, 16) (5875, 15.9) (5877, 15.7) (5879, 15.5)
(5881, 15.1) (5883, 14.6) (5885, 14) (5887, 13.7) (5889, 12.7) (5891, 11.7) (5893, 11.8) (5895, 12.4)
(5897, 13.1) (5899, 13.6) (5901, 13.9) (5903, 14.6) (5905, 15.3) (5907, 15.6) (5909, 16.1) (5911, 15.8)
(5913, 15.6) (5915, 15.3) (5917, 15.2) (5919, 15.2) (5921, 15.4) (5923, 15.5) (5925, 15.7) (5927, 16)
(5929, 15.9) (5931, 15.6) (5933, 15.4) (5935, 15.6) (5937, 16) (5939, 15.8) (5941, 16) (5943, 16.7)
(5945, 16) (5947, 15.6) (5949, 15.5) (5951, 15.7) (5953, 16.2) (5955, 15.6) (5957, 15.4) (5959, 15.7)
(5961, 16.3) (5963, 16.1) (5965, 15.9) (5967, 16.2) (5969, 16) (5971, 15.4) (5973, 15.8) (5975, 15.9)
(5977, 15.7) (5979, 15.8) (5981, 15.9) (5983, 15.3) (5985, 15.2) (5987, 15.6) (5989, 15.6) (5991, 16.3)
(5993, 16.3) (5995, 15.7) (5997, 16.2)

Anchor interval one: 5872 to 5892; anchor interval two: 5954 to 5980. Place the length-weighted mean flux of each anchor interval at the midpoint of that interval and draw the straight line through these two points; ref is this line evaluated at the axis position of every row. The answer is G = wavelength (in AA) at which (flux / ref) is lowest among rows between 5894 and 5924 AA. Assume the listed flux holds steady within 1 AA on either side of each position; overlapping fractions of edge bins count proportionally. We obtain 5895 AA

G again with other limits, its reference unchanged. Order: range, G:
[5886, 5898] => 5891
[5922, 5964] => 5957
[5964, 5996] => 5985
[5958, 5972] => 5971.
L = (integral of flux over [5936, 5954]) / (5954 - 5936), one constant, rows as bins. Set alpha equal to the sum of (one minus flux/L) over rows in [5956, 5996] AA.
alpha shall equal 0.2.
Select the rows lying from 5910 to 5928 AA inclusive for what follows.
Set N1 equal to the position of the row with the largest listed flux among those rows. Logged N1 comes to 5927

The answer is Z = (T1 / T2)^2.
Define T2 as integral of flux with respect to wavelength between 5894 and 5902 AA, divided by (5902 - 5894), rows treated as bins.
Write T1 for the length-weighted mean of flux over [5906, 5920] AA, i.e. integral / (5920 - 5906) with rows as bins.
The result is 1.38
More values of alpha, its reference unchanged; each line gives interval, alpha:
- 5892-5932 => 1.3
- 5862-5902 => 1.9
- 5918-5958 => 0.3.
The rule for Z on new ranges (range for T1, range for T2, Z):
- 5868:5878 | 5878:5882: 1.06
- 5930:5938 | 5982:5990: 1.03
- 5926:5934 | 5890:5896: 1.73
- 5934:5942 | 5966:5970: 0.97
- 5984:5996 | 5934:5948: 0.98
